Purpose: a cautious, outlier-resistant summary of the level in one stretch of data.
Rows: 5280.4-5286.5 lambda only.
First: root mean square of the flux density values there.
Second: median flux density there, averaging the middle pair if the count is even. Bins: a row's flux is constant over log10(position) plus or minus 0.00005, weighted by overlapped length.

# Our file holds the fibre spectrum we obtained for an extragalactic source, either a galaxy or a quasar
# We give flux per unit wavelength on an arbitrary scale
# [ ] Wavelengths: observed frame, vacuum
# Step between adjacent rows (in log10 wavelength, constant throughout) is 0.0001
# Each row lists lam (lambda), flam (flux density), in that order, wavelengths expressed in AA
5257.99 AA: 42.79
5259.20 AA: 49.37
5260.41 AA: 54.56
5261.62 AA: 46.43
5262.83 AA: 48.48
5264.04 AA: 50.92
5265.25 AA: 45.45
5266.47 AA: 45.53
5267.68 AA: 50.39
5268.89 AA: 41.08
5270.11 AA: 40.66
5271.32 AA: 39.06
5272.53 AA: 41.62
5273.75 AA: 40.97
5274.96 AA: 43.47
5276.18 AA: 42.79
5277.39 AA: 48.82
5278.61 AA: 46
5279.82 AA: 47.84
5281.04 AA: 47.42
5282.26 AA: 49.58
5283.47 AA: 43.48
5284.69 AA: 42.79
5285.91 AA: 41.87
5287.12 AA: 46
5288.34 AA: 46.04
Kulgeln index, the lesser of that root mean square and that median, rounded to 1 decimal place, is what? 43.5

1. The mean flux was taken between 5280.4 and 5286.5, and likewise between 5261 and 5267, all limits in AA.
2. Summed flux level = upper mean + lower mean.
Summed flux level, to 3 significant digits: 92.4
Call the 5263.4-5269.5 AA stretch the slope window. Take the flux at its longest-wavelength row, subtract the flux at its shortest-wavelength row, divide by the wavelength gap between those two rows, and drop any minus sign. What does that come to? 2.0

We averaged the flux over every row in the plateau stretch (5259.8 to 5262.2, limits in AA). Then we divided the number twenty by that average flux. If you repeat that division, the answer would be 0.40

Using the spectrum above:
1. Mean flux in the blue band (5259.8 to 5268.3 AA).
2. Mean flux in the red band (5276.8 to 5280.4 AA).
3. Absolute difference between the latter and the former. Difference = 1.3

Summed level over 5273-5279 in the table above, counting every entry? 222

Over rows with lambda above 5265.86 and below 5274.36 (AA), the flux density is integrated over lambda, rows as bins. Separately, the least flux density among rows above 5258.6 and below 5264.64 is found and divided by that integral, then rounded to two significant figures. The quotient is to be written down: 0.13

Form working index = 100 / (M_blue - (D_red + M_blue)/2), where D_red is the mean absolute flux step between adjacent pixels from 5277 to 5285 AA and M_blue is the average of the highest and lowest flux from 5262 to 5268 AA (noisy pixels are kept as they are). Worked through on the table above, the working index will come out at 4.36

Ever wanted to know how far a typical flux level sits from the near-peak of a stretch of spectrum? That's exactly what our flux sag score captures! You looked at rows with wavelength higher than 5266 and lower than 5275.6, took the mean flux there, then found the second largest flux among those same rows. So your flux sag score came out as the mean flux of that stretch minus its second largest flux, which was -2.7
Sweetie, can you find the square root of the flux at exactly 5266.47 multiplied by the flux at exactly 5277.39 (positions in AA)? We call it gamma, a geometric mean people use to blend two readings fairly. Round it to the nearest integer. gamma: 47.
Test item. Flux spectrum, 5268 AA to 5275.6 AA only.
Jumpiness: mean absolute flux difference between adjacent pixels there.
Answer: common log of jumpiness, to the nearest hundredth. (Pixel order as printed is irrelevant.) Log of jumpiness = 0.19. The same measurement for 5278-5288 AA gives 0.37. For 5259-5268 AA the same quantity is 0.61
